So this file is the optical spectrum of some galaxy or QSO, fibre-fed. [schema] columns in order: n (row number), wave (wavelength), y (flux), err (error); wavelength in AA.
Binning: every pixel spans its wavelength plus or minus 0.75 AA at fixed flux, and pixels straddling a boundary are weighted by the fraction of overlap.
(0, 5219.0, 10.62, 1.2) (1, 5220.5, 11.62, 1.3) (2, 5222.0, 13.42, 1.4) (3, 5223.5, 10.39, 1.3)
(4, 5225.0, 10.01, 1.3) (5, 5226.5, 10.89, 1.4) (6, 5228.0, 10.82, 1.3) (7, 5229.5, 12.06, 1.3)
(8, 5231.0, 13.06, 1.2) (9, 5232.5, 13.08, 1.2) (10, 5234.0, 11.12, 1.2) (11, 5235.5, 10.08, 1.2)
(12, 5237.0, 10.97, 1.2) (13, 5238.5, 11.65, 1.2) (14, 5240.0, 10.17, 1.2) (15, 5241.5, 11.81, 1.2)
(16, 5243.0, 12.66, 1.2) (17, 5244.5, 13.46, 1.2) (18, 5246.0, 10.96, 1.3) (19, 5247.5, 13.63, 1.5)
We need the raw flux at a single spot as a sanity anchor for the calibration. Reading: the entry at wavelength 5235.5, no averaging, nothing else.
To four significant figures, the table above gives 10.08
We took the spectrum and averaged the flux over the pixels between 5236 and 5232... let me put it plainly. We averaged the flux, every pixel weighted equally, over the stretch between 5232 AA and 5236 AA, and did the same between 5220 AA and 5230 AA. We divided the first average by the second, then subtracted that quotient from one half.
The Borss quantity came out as -0.51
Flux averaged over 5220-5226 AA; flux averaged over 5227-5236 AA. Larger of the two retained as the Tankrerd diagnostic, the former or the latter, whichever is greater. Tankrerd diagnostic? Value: 11.7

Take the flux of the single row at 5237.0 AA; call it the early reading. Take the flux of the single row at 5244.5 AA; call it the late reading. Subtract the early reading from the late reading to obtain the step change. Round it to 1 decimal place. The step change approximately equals 2.5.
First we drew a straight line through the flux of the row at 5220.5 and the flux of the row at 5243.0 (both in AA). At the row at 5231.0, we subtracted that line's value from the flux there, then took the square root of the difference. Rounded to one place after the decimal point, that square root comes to 1.0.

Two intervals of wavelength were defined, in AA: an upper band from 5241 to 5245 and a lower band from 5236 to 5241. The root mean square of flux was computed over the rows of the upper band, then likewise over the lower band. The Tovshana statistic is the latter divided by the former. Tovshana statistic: 0.86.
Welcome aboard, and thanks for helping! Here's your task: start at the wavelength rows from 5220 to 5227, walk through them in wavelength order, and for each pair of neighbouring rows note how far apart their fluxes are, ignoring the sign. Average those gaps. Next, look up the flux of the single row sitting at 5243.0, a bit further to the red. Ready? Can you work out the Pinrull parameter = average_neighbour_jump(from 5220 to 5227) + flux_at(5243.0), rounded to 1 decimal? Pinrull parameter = 14.2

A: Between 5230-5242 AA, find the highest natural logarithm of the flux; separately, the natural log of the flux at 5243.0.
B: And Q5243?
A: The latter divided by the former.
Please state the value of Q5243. 0.99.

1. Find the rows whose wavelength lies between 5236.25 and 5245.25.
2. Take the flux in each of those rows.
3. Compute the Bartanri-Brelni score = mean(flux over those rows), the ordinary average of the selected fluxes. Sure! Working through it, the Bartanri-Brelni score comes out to 11.8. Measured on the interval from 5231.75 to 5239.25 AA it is 11.4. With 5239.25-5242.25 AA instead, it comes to 11.0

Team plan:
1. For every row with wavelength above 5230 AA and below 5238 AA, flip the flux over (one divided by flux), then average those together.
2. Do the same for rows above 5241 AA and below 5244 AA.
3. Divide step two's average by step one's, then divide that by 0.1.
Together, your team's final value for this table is 9.4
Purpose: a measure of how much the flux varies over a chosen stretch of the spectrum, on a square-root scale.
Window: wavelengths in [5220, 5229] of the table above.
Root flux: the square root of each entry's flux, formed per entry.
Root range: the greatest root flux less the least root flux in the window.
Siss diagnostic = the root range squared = 0.25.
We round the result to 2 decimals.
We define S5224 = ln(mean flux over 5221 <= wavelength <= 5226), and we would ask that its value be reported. 2.42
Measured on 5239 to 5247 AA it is 2.47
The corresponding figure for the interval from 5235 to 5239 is 2.39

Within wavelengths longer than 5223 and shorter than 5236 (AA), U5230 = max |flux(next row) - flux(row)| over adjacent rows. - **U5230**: 1.96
